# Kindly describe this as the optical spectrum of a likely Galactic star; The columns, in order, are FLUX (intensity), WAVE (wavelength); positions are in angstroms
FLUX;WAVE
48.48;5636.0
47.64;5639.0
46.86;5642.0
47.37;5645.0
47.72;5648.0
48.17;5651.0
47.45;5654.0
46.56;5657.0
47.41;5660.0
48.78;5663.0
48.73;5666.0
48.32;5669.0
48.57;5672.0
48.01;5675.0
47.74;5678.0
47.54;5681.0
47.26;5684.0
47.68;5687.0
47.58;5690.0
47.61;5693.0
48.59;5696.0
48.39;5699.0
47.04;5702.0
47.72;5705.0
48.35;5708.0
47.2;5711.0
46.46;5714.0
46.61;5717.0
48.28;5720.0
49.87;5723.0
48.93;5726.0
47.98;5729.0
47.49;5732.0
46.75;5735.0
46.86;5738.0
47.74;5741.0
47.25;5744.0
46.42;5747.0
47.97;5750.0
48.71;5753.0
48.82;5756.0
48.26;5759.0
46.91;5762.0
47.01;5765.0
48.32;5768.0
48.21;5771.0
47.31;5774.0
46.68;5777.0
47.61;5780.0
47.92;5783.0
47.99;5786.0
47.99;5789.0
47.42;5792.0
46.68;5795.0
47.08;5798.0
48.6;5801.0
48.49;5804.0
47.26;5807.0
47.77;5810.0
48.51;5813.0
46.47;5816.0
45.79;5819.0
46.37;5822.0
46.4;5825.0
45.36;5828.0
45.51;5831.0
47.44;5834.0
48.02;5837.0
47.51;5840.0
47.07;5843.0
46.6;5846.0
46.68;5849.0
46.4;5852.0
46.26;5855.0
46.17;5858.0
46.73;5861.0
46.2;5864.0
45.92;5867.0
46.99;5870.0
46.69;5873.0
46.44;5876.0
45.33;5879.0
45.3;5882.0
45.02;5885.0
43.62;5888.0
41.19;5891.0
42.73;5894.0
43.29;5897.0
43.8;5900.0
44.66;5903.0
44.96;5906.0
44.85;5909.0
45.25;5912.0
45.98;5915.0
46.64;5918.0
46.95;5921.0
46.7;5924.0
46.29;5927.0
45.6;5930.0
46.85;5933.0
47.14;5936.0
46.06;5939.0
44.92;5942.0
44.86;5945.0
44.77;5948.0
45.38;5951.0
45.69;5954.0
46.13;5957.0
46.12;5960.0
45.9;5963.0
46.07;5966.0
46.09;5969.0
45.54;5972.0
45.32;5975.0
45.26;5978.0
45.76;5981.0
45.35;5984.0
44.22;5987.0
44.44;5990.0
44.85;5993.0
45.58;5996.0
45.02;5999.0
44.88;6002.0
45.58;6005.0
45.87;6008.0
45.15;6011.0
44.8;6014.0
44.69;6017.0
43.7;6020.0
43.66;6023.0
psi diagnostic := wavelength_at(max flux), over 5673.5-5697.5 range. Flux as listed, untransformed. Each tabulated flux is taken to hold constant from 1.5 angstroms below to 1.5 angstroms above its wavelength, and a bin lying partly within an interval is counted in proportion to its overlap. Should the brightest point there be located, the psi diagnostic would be 5696.0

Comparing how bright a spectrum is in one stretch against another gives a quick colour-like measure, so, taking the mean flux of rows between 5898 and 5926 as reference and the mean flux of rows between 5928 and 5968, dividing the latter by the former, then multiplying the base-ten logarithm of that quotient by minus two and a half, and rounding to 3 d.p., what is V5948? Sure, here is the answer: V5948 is -0.007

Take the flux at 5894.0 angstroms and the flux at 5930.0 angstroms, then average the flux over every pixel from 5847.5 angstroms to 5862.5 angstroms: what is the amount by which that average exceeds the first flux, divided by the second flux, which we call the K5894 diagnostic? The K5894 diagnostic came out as 0.082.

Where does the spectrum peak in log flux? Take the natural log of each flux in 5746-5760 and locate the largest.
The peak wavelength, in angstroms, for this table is 5756.0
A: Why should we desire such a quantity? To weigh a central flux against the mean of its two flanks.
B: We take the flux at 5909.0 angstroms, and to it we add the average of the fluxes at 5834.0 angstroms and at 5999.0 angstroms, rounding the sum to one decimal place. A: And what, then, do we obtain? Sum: 91.1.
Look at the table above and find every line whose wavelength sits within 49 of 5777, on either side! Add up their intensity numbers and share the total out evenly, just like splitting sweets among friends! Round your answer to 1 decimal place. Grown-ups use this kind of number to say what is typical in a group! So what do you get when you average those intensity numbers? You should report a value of 47.5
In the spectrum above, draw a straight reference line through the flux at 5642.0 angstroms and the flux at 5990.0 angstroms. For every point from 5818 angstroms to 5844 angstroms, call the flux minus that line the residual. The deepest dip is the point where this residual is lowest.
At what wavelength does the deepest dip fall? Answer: 5828.0 angstroms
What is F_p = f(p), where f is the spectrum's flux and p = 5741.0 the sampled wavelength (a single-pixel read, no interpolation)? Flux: 47.74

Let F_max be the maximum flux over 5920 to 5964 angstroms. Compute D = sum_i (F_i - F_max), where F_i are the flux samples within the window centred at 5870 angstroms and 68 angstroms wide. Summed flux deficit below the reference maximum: -36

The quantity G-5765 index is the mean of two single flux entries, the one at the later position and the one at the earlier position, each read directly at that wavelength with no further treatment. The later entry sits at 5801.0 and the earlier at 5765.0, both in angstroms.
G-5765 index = 47.8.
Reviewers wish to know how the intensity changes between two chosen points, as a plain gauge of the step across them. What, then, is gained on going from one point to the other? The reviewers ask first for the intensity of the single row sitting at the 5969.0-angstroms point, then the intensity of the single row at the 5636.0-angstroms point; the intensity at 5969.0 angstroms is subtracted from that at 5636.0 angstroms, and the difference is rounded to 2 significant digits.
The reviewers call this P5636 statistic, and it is 2.4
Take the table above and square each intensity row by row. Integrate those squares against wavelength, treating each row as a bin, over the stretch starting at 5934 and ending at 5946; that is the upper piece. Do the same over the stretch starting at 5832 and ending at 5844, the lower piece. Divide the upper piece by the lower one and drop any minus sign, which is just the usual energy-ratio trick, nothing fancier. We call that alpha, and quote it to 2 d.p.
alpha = 0.93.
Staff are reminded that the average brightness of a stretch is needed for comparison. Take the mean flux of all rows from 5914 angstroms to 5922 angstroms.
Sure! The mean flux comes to 46.5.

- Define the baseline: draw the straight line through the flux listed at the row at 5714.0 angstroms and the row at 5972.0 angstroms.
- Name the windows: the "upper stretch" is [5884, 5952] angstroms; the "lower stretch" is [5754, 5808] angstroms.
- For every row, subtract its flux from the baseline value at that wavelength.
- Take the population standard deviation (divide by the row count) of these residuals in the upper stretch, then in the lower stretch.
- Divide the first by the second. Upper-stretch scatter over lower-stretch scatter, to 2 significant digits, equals 2.3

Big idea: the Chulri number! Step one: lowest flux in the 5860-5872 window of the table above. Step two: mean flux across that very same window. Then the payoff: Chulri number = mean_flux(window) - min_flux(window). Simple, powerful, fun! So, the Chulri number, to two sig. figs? 0.54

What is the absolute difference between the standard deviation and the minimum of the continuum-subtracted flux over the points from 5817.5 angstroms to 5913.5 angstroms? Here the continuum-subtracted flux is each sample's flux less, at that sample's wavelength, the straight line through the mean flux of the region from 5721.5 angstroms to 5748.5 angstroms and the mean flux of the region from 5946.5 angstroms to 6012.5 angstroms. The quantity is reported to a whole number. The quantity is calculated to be 6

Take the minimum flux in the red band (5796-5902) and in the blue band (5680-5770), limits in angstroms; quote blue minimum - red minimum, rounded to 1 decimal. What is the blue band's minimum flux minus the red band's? 5.2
